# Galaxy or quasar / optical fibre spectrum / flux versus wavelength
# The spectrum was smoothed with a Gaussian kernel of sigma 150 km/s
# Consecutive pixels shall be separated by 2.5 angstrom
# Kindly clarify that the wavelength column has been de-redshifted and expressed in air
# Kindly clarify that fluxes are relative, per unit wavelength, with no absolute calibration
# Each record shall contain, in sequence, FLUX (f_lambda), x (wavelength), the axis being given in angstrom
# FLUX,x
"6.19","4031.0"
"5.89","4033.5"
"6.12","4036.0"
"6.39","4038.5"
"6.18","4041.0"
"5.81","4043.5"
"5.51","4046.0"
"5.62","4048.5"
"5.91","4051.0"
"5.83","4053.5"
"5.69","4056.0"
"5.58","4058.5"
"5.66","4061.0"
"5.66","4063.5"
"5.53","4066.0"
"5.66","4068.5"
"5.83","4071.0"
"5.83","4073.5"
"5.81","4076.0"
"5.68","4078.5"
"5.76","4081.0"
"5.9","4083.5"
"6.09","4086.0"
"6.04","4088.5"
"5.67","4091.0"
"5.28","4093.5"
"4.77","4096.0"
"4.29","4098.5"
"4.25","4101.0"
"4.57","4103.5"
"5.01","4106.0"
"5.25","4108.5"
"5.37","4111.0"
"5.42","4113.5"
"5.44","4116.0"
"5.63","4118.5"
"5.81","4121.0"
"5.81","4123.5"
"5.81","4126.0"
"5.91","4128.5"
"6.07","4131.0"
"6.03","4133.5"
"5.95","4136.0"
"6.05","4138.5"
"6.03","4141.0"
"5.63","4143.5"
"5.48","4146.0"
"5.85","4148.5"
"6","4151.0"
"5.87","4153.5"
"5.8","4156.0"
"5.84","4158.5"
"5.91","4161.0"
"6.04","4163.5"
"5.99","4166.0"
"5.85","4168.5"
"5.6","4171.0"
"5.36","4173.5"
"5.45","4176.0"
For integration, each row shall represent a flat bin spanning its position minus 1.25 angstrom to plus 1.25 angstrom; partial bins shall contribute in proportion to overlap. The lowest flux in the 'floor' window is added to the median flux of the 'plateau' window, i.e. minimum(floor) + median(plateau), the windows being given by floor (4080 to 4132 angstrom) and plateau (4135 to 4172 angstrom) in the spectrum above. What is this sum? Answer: 10.12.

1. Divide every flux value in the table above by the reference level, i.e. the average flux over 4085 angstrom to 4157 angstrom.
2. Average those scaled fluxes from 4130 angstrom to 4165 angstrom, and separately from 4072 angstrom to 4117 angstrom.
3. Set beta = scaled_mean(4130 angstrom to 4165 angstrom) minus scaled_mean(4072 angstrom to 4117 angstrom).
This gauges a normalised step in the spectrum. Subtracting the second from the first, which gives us 0.10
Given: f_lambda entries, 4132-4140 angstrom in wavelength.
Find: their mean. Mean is 6.01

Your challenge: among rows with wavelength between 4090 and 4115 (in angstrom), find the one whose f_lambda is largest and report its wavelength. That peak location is 4091.0 angstrom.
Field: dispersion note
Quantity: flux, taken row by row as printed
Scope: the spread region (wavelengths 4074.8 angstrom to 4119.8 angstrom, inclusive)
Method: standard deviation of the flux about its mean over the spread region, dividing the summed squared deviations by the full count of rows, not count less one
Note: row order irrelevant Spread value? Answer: 0.549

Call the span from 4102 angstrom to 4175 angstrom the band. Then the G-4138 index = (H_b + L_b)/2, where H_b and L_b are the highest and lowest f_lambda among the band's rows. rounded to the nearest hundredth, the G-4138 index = 5.32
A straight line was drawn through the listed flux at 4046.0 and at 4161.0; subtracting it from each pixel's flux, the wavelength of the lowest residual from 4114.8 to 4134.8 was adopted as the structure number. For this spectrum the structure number 4116.0 angstrom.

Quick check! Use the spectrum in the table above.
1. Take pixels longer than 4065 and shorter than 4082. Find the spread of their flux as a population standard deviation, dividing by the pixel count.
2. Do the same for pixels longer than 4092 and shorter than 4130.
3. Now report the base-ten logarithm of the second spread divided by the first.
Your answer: 0.7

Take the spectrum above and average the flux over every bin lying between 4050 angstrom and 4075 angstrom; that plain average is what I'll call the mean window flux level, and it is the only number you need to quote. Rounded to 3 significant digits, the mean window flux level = 5.72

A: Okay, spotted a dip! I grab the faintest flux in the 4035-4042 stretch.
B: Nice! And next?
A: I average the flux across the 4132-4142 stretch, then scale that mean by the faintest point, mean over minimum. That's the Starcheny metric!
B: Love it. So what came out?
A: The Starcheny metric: 0.98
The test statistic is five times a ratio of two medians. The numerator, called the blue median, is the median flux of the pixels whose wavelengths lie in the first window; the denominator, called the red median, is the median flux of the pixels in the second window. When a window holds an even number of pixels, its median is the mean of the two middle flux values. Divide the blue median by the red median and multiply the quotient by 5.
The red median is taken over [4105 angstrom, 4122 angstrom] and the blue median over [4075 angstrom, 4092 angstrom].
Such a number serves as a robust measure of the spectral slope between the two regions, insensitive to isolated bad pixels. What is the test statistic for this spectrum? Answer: 5.36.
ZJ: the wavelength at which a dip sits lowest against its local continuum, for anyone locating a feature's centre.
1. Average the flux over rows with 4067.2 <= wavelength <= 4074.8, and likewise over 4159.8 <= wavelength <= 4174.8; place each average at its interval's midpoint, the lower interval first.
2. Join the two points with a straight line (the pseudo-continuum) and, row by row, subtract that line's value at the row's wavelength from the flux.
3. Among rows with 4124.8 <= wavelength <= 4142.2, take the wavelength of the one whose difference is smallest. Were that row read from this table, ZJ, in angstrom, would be 4126.0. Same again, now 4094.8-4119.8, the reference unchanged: 4101.0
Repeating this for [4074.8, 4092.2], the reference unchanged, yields 4091.0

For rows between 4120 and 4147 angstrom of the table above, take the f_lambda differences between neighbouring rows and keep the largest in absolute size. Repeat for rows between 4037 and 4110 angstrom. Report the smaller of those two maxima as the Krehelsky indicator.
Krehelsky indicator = 0.40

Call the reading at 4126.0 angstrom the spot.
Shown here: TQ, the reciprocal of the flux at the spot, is 0.172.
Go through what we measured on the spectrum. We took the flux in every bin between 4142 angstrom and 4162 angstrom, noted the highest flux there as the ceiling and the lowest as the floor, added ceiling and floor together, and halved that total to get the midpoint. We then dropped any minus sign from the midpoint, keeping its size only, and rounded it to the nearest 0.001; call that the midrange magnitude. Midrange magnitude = 5.740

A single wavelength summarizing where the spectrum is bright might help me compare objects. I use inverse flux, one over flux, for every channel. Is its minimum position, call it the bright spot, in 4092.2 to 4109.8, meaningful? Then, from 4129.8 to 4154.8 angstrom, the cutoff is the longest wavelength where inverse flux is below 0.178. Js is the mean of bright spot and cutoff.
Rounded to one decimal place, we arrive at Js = 4123.5 angstrom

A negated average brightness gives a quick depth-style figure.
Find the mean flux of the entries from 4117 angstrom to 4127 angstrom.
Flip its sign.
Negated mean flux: -5.76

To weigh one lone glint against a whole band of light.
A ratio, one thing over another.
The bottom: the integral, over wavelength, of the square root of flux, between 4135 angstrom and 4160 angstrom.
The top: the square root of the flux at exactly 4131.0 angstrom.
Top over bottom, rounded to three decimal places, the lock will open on 0.041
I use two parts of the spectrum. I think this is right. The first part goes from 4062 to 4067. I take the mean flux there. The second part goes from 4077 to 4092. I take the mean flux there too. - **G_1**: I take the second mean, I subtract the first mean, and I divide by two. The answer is 0.13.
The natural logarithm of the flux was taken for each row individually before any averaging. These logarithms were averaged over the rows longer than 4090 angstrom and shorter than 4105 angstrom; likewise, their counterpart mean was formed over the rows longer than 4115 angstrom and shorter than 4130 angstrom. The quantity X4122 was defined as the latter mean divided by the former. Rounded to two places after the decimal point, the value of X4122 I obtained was 1.12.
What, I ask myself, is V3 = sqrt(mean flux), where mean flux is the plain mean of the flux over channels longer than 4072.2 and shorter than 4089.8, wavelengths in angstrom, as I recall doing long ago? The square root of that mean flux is 2.423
